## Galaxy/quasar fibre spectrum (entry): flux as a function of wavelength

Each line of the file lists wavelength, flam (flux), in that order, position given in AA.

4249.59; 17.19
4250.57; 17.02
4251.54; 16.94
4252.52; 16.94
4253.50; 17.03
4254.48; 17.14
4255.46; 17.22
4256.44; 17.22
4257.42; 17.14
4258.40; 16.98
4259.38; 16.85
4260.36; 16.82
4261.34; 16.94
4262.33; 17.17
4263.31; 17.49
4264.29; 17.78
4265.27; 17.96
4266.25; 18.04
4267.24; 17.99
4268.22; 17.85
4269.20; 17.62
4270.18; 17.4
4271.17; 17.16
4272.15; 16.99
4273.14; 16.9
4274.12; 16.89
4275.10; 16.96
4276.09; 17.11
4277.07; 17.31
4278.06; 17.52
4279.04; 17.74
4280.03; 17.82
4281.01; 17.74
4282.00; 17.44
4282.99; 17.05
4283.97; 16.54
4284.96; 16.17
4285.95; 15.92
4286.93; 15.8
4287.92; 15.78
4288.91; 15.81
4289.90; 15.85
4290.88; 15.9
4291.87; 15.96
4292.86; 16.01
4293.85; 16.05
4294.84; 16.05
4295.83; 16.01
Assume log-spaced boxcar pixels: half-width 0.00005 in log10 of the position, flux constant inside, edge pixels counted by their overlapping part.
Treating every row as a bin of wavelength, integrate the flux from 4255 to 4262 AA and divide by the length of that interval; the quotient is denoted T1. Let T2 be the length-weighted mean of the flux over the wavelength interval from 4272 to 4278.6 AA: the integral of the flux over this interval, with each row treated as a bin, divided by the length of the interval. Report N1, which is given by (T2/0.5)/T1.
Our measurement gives 2.012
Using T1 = 17.0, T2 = 17.1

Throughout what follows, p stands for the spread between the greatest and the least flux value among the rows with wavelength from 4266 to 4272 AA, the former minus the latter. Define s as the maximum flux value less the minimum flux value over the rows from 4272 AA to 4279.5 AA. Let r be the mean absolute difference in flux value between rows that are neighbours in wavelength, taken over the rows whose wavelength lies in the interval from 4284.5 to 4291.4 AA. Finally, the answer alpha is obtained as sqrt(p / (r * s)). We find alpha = 3.5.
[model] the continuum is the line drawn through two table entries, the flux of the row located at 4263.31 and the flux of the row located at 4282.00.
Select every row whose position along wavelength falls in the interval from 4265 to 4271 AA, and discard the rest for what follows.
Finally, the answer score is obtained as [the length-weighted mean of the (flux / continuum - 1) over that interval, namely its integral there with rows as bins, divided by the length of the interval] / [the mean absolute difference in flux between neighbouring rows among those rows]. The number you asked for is 0.1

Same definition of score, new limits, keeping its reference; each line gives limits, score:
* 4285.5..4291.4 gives -1.7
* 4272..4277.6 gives -0.2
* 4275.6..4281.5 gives 0.0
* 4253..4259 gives -0.3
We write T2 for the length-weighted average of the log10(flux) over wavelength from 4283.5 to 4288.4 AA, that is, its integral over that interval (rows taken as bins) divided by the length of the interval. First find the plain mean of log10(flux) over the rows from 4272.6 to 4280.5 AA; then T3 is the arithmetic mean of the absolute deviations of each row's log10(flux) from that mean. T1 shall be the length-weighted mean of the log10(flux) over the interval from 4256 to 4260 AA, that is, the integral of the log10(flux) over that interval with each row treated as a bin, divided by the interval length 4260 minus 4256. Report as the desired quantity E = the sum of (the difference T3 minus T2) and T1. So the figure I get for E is 0.035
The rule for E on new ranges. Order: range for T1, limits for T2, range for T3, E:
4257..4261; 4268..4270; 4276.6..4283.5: -0.016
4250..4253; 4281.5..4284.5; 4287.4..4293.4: 0.006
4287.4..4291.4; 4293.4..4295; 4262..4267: 0.002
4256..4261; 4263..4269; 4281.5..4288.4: -0.007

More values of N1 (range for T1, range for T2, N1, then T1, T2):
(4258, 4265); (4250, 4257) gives 1.990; 17.2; 17.1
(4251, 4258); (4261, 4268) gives 2.062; 17.1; 17.6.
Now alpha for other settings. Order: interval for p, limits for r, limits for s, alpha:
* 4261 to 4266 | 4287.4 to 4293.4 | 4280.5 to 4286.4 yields 3.5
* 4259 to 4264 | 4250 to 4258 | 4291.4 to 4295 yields 10.9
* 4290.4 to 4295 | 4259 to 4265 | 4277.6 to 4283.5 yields 1.0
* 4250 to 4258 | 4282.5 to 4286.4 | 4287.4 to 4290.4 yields 3.3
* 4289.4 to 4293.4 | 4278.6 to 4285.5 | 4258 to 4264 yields 0.9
